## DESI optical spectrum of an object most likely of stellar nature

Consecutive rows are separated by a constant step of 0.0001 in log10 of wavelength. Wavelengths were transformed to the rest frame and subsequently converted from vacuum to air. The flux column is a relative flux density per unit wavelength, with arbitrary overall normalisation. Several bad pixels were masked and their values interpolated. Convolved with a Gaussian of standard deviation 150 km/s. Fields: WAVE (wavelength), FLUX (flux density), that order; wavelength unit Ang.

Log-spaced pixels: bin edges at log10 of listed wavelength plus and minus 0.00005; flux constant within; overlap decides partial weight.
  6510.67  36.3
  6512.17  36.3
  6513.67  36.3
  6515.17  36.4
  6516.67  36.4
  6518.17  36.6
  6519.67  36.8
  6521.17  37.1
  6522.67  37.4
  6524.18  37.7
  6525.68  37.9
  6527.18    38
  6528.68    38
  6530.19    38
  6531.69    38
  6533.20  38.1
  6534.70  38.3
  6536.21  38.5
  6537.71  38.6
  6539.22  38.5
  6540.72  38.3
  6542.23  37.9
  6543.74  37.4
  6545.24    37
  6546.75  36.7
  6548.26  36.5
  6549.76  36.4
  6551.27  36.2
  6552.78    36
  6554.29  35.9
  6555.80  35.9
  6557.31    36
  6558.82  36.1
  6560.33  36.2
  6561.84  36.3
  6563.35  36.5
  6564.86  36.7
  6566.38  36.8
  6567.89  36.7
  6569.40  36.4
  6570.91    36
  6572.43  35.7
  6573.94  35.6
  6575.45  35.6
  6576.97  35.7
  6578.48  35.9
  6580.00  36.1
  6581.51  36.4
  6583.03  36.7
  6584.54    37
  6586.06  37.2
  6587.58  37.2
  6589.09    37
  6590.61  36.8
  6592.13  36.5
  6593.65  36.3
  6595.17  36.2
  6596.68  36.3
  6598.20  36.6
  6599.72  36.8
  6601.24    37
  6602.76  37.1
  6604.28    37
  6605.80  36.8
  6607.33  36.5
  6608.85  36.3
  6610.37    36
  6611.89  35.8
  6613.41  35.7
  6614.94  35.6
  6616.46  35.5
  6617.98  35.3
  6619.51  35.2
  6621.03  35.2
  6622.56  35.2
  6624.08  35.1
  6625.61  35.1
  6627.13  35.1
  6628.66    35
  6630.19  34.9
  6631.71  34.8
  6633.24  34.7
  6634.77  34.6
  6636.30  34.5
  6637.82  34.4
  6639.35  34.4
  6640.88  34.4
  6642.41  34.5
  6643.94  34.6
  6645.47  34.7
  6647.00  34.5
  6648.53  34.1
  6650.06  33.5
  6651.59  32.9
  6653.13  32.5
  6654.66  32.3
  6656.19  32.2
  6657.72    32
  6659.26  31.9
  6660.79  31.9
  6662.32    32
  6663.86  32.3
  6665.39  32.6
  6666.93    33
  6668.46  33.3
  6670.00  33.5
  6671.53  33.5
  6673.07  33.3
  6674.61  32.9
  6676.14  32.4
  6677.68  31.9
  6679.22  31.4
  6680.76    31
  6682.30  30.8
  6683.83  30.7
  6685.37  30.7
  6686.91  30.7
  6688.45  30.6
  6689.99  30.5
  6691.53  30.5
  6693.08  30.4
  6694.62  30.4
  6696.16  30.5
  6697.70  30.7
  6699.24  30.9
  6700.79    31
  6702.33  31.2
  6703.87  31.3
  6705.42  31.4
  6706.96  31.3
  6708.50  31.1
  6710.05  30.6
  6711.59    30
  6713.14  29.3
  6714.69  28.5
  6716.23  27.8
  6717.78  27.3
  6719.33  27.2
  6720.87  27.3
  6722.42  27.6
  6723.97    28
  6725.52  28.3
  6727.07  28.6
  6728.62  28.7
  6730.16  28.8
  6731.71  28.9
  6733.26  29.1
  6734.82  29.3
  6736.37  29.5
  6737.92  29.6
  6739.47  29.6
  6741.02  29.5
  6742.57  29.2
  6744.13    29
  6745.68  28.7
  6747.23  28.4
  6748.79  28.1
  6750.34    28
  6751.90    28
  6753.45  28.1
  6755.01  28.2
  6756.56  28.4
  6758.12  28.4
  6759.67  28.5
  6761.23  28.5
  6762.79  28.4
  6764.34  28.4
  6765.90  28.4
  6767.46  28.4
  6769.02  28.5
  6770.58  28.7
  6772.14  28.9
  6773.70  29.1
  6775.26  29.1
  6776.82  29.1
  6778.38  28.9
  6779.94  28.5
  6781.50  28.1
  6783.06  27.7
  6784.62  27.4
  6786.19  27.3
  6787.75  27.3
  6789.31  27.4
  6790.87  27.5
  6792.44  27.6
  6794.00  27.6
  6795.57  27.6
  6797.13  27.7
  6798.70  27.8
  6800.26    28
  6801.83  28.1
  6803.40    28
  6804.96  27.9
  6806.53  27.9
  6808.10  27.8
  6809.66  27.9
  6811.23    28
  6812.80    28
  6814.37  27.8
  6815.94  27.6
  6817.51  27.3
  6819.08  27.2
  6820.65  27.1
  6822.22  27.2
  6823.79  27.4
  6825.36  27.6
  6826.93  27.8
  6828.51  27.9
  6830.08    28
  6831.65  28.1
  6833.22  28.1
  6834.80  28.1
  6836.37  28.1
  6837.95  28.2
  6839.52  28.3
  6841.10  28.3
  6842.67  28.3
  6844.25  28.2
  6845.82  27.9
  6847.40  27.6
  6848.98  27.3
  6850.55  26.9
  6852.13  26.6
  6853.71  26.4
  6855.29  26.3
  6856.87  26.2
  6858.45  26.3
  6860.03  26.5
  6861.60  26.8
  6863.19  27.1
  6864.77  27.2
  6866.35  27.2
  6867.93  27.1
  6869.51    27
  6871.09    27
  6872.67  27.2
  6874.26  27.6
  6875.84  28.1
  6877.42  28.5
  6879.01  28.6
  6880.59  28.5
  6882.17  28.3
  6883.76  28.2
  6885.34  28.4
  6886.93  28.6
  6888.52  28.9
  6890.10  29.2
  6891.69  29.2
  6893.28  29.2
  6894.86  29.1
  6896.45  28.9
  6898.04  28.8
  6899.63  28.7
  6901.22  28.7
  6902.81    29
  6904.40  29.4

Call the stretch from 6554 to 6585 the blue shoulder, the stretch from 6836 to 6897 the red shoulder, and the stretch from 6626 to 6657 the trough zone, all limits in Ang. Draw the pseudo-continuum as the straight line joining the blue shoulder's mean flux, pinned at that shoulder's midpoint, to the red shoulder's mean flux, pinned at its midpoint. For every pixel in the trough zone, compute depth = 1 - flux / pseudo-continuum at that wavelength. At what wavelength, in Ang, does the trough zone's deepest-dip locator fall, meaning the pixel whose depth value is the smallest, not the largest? 6645.47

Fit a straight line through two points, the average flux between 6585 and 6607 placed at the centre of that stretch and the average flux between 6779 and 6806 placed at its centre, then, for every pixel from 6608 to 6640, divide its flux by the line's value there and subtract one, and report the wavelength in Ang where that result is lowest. 6619.51 Ang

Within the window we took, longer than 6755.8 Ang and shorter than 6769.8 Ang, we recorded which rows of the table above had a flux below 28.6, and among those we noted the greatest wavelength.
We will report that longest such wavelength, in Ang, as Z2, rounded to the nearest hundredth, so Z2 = 6769.02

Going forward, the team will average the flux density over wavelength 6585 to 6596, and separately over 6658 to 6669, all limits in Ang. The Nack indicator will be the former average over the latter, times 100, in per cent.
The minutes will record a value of 113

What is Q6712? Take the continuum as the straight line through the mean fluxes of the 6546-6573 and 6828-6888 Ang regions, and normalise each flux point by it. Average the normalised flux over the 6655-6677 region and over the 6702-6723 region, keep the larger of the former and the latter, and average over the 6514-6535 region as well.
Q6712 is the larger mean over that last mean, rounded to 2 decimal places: 0.98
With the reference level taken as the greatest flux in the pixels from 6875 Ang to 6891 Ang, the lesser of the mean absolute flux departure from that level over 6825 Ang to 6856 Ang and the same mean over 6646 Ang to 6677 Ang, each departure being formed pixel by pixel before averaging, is 1.5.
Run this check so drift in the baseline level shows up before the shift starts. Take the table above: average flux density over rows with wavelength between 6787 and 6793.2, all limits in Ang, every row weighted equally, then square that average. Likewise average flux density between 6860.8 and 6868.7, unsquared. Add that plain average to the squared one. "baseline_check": 781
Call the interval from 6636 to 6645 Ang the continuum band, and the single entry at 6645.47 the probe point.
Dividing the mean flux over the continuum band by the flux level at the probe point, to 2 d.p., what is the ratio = 0.99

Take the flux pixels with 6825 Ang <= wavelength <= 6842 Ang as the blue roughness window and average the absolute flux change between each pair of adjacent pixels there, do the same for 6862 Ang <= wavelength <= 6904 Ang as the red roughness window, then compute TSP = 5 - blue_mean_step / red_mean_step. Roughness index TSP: 4.6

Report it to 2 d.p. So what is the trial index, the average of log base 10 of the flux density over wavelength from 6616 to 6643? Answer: 1.54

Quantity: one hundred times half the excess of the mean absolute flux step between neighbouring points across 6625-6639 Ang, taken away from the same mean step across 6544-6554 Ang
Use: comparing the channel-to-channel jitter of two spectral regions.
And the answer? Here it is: 6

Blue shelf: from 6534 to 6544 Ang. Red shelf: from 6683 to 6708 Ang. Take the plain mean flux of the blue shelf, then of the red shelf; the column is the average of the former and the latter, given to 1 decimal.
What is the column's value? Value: 34.5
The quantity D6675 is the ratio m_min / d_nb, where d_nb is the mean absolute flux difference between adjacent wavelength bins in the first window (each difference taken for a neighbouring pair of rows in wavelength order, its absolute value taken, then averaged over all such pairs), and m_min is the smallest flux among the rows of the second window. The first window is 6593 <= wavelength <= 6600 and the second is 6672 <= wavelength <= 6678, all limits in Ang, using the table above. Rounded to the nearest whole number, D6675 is 182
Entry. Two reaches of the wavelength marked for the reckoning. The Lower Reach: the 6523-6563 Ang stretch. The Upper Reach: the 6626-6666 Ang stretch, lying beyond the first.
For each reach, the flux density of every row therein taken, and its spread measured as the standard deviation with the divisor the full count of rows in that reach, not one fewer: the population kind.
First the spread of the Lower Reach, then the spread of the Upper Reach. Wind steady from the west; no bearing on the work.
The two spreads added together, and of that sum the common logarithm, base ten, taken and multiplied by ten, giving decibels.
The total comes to 3.3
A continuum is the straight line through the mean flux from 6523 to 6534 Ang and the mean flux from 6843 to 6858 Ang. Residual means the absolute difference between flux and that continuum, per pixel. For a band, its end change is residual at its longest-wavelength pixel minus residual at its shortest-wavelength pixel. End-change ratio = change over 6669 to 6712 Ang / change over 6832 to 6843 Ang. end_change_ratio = 2.7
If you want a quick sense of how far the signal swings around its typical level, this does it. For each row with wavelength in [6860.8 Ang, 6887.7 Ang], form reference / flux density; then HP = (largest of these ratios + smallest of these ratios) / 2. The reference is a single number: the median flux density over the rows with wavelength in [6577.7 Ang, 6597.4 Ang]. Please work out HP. 1.32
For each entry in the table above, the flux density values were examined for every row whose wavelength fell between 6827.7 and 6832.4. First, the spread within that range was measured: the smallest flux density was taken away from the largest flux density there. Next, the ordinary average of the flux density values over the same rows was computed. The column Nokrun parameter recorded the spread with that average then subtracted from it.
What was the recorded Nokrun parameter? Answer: -28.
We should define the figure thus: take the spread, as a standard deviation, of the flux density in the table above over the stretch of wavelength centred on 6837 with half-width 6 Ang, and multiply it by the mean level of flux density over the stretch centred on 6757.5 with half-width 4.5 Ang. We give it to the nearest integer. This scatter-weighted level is 3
